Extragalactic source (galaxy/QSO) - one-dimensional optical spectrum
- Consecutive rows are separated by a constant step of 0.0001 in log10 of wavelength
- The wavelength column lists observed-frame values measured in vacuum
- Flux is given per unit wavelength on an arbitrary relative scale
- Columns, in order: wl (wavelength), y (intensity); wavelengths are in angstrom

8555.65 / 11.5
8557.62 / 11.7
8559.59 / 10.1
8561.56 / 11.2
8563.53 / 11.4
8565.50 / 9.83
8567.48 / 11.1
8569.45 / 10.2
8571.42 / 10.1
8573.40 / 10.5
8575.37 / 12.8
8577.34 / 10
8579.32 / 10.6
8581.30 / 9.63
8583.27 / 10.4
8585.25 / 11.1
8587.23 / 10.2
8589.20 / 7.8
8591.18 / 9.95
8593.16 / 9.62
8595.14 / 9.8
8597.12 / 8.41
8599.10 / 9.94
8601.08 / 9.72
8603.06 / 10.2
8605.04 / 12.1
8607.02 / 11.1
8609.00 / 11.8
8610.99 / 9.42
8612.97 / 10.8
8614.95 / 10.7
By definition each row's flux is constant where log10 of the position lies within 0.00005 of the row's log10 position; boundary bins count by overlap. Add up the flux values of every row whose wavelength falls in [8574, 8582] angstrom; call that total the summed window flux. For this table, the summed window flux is 43.0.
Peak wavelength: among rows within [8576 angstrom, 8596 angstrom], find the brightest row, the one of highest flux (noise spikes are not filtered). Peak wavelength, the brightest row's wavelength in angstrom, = 8585.25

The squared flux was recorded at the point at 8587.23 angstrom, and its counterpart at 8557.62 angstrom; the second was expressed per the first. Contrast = 1.3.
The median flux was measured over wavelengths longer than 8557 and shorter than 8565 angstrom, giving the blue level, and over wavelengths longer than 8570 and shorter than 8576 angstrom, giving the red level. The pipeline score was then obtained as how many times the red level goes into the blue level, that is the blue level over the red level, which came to 1.08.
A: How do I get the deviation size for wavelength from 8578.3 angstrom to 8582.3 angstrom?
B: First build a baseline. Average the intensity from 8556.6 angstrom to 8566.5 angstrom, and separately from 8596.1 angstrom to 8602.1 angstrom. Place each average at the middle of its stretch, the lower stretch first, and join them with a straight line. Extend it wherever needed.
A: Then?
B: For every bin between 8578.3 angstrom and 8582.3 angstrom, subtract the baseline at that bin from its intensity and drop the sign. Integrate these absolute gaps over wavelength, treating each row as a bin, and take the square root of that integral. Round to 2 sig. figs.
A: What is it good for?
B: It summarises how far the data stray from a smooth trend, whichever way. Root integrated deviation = 1.3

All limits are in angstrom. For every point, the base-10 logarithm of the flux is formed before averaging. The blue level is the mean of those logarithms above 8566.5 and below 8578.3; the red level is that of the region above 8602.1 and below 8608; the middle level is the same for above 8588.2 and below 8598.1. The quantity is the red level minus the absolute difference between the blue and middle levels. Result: 0.97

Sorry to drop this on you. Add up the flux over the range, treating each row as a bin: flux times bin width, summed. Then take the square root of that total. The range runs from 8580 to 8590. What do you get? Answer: 9.9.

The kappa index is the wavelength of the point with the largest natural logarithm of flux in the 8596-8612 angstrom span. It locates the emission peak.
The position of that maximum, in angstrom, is 8605.04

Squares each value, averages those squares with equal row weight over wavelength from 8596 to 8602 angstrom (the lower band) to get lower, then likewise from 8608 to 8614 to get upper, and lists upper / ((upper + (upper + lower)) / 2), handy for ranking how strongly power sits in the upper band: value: 0.723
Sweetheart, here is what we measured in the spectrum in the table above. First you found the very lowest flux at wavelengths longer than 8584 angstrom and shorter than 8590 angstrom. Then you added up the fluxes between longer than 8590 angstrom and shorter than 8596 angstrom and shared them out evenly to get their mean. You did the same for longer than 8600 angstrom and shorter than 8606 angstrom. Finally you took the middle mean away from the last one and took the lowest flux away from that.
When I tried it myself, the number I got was -6.9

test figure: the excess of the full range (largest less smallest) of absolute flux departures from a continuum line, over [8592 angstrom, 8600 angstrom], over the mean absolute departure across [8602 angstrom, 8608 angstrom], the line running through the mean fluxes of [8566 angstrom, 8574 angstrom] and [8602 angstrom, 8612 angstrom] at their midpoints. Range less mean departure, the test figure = 0.8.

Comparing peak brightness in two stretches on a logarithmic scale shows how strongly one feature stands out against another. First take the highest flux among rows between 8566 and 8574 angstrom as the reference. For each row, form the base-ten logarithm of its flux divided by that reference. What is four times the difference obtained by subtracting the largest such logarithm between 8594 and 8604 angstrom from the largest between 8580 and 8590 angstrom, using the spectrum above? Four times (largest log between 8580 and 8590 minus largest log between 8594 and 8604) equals 0.15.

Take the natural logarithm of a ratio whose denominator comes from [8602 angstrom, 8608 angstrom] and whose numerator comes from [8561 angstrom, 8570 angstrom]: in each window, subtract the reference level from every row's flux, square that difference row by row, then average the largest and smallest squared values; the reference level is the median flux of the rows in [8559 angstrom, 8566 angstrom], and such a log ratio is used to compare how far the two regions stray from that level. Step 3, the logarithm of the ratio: -1.0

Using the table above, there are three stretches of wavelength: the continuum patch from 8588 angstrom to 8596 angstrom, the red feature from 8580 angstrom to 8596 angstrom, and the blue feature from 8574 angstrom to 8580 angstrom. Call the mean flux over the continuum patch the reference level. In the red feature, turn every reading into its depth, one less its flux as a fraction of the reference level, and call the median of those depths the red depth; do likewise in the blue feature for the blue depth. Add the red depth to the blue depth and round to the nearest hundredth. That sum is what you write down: -0.20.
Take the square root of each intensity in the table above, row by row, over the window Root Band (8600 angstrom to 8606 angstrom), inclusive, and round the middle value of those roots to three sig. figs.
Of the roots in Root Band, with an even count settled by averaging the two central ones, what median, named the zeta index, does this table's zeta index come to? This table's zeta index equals 3.19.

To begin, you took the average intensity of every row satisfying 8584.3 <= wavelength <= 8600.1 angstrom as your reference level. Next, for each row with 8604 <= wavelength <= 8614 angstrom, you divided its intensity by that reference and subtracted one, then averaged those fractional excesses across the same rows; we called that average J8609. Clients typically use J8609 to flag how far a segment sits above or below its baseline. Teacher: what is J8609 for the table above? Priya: 0.150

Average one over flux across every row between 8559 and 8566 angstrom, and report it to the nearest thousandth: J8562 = 0.094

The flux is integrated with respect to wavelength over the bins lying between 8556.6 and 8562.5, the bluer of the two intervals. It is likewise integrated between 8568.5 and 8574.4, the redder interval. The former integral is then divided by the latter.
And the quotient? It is 1.07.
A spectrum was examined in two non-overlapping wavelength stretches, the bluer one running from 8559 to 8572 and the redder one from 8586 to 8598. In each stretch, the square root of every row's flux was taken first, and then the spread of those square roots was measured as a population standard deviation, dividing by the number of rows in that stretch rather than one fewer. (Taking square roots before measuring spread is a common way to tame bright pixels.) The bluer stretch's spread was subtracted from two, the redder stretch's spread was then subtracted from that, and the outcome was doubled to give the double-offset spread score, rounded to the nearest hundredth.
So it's 3.52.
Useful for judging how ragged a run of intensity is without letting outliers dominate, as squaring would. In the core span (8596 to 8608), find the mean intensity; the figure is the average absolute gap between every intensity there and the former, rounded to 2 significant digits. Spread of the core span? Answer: 0.90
